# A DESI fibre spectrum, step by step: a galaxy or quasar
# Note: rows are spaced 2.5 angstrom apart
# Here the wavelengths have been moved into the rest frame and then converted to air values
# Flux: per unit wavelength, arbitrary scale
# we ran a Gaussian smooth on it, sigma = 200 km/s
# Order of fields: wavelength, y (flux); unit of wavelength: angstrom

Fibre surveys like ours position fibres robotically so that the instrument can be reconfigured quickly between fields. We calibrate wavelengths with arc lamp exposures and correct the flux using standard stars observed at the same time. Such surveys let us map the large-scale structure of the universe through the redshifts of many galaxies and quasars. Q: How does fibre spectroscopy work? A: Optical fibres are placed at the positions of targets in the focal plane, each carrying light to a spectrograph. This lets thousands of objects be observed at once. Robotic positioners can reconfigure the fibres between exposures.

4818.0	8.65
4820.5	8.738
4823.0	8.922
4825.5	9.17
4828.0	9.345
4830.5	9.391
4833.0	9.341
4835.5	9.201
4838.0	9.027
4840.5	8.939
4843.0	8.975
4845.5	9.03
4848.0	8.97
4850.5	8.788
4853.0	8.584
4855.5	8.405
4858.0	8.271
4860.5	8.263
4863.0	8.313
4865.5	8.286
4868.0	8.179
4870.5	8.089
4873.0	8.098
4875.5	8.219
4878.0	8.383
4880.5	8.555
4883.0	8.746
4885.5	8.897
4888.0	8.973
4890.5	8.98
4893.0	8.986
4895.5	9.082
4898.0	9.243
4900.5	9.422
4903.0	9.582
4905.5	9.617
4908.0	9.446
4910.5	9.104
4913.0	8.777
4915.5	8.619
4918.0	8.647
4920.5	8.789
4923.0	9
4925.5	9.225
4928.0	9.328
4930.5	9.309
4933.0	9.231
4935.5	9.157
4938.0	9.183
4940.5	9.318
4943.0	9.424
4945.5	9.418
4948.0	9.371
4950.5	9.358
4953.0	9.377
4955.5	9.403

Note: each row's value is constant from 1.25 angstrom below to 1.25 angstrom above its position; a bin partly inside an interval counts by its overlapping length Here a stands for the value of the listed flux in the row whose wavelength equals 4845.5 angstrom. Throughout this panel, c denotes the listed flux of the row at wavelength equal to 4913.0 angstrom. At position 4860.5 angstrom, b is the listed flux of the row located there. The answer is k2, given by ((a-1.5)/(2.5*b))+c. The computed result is 9.1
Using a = 9.03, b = 8.263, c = 8.777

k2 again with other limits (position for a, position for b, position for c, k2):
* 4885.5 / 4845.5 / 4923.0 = 9.3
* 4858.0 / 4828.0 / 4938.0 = 9.5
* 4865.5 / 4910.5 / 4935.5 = 9.5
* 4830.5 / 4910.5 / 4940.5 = 9.7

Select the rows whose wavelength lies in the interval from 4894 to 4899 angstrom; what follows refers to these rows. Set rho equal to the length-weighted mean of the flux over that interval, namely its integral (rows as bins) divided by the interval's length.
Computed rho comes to 9.15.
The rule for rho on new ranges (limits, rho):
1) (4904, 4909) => 9.54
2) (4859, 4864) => 8.29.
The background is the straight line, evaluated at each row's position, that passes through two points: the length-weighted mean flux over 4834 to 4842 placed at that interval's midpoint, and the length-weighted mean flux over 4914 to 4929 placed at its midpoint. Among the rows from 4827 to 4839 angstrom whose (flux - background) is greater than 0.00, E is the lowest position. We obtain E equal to 4828.0 angstrom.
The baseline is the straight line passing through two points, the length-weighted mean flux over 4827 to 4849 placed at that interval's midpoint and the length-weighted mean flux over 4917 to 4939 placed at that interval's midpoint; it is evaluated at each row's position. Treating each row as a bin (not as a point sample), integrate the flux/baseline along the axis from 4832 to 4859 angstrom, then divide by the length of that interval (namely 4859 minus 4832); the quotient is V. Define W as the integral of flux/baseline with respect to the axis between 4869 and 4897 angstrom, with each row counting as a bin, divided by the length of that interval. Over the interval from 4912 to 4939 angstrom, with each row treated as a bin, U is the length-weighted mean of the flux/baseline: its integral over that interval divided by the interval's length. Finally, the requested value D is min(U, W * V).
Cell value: 0.920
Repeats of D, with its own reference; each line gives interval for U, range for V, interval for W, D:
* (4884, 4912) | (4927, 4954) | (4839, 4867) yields 0.967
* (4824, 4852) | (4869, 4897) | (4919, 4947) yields 0.959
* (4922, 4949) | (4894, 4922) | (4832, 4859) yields 0.972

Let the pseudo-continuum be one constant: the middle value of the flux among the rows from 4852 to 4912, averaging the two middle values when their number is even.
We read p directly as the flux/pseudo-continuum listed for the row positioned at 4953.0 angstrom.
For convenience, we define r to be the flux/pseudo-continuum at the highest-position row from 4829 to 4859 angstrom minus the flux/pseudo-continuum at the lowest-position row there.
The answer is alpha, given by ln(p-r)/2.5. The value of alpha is 0.077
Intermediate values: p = 1.08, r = -0.13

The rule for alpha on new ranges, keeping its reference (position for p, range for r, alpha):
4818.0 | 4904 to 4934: 0.017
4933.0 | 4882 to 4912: 0.009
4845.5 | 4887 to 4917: 0.032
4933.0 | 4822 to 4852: 0.031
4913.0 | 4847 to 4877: 0.038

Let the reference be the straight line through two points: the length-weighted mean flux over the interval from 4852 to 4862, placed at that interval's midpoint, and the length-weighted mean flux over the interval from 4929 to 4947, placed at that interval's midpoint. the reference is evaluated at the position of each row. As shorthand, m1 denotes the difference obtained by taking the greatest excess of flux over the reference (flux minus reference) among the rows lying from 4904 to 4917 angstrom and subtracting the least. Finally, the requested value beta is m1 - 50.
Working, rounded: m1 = 1.1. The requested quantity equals -48.9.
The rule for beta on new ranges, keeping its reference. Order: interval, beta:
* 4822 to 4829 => -49.6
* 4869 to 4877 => -49.9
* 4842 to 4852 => -49.7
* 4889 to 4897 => -49.9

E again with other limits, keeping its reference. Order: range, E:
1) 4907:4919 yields 4908.0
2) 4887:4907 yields 4890.5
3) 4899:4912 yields 4900.5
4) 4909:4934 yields 4910.5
